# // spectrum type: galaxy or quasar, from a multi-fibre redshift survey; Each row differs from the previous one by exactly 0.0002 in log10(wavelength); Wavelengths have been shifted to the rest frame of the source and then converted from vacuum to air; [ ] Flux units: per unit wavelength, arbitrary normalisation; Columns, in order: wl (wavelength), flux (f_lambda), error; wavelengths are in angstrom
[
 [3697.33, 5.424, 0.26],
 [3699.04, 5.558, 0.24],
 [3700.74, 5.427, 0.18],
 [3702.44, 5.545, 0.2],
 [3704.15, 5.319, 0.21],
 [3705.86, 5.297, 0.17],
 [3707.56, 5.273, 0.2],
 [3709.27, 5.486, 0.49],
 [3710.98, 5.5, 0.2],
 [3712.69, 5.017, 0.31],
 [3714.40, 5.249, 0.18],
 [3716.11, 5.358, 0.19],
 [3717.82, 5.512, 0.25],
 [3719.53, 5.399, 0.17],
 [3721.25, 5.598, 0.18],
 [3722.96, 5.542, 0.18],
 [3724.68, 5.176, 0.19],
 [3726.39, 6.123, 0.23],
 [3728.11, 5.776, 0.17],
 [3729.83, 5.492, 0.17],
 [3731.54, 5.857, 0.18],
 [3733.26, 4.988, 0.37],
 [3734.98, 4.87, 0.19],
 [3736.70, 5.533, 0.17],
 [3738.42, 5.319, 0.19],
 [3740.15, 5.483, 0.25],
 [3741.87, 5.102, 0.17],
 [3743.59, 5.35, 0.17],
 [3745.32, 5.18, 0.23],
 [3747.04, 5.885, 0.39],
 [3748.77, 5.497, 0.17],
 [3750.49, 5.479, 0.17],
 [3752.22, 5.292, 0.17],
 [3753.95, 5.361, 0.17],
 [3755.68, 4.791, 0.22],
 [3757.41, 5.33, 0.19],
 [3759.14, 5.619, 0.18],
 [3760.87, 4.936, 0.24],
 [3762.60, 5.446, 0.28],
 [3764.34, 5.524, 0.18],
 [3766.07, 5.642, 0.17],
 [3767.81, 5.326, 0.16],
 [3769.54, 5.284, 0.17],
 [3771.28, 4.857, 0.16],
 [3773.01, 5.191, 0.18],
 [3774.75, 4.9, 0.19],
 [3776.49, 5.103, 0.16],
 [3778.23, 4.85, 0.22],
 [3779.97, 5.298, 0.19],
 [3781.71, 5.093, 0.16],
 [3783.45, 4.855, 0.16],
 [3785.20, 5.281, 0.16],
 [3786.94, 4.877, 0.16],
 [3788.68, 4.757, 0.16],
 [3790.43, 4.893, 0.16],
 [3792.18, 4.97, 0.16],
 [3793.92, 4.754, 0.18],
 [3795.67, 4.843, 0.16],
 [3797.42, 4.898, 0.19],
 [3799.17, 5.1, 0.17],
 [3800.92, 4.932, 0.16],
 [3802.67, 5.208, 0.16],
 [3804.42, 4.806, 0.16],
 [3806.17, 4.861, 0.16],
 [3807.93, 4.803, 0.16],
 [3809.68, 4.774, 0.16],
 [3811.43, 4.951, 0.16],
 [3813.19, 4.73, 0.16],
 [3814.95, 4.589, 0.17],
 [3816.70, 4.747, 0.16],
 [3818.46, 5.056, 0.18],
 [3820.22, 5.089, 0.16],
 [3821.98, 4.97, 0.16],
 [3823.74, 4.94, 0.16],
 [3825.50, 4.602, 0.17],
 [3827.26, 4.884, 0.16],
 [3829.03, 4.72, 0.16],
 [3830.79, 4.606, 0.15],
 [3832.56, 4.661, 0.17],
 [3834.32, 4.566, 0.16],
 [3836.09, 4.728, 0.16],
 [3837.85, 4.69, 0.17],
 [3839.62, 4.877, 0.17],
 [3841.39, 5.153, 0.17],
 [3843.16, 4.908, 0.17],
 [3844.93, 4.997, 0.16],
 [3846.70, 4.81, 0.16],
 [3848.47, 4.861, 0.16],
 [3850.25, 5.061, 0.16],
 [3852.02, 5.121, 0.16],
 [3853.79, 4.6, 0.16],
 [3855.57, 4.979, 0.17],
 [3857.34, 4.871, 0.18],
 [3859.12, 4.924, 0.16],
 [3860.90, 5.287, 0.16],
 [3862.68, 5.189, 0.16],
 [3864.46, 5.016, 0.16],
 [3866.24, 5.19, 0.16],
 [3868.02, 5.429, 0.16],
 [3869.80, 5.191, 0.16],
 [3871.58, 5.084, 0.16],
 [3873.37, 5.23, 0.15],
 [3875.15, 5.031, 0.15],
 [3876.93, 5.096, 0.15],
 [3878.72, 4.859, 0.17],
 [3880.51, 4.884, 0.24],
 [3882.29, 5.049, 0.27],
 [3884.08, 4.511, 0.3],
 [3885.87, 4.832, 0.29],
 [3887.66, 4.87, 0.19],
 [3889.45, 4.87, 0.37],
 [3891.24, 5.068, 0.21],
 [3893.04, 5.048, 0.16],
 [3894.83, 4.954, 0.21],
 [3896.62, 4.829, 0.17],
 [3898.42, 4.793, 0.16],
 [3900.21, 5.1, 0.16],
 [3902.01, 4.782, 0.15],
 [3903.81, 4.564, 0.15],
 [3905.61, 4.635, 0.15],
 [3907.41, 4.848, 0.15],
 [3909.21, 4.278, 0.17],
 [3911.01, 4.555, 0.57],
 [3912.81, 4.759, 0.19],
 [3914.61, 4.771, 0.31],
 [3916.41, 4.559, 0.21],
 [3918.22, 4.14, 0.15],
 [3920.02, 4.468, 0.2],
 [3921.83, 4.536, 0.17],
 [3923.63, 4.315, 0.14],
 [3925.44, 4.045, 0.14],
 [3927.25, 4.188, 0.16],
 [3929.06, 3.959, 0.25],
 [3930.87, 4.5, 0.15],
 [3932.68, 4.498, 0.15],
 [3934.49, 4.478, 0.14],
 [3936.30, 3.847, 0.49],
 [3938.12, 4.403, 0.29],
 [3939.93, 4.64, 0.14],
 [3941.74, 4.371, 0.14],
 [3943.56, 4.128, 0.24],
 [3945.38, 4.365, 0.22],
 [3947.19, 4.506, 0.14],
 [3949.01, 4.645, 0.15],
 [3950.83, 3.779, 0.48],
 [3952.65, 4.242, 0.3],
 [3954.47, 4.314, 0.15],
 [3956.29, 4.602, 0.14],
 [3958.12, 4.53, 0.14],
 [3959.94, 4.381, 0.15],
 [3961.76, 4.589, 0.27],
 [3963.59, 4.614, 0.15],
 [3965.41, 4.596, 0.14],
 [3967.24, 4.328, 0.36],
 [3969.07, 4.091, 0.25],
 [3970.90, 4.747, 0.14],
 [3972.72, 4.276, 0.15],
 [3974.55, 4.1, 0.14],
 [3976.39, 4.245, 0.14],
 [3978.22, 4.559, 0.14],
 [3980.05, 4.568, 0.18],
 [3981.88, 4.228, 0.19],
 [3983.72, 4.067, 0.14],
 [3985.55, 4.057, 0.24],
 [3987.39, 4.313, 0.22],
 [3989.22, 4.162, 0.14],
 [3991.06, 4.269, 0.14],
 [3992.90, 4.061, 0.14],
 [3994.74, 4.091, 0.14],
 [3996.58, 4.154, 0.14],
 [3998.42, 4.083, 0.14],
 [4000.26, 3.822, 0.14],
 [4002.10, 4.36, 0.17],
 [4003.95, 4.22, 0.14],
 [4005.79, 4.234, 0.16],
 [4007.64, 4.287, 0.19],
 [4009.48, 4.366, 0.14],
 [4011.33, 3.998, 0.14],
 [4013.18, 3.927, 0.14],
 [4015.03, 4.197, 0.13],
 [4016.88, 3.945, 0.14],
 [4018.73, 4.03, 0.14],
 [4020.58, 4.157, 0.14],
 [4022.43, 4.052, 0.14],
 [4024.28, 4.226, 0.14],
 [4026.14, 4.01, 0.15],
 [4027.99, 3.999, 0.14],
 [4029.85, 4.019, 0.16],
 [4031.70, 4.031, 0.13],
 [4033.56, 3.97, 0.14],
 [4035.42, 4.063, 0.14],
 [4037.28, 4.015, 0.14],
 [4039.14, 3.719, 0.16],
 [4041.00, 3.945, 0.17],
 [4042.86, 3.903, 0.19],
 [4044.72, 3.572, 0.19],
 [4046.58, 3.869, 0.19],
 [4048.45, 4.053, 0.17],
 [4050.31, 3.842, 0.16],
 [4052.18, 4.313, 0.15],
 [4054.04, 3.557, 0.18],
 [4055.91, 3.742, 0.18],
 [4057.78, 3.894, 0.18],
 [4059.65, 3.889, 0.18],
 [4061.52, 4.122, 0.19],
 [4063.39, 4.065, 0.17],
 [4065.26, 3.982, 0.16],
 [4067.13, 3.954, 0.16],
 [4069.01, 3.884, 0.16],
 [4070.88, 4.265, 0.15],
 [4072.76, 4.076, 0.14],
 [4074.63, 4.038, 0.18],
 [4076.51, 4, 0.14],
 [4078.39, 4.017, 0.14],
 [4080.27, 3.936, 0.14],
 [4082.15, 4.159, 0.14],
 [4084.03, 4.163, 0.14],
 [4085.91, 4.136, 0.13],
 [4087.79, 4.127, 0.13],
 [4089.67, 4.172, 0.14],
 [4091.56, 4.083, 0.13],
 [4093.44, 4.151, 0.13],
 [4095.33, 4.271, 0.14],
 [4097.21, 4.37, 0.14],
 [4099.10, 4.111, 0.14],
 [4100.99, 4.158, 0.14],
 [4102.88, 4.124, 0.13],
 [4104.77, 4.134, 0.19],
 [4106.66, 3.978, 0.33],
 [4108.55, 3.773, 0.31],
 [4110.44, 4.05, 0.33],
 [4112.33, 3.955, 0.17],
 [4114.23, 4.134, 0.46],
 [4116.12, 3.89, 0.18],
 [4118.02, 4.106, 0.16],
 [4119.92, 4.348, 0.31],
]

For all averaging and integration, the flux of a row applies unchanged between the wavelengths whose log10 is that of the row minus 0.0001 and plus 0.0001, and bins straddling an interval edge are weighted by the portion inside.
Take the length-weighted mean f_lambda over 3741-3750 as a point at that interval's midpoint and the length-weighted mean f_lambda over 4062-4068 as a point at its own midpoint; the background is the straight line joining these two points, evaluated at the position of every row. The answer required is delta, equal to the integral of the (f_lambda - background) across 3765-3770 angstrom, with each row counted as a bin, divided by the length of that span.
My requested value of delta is 0.1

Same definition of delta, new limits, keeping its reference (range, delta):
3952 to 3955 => -0.2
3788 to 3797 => -0.4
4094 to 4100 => 0.4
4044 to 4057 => -0.2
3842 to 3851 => 0.0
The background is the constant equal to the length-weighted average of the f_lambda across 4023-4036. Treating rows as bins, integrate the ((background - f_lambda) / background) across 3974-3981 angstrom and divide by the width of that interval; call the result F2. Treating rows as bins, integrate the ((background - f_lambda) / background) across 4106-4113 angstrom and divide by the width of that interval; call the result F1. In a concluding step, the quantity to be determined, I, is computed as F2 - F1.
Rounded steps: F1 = 0.03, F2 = -0.08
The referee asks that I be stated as -0.110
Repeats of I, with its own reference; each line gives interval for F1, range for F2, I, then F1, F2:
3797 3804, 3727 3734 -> -0.131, -0.24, -0.37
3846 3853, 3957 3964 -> 0.108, -0.23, -0.12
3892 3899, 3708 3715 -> -0.099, -0.21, -0.31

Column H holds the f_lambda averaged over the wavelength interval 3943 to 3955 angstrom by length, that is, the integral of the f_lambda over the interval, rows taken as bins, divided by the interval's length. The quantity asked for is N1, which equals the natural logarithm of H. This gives 1.46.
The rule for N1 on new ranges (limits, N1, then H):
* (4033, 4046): 1.36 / 3.9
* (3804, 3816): 1.57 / 4.8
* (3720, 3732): 1.73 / 5.6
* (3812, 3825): 1.58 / 4.9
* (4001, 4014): 1.43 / 4.2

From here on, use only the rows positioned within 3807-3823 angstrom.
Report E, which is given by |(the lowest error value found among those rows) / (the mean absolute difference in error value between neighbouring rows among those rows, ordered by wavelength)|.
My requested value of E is 21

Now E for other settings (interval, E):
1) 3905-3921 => 1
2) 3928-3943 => 1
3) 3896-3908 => 45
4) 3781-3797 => 32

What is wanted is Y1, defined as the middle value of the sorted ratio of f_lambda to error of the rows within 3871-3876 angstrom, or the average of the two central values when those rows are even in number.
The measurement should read 34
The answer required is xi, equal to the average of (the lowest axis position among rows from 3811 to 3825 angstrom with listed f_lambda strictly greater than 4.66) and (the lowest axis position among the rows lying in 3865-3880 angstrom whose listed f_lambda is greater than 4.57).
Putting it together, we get 3838.8 angstrom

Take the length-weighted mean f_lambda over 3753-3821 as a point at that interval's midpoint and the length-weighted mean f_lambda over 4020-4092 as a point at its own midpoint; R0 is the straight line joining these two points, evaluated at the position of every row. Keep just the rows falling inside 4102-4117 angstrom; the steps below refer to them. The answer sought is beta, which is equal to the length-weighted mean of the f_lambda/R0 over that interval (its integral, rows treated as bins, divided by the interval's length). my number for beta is 1.06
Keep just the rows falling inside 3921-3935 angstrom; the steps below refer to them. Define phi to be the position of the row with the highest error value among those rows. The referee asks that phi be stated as 3929.06 angstrom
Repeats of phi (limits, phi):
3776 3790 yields 3778.23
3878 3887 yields 3884.08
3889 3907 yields 3889.45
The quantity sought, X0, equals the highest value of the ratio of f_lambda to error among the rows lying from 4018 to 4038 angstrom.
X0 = 31.0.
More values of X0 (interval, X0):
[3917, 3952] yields 33.1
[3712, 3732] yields 34.0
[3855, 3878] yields 34.9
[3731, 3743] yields 32.5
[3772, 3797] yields 33.0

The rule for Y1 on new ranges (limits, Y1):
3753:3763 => 25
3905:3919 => 25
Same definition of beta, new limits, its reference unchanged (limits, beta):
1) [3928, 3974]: 0.99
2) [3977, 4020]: 0.99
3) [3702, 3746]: 1.02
